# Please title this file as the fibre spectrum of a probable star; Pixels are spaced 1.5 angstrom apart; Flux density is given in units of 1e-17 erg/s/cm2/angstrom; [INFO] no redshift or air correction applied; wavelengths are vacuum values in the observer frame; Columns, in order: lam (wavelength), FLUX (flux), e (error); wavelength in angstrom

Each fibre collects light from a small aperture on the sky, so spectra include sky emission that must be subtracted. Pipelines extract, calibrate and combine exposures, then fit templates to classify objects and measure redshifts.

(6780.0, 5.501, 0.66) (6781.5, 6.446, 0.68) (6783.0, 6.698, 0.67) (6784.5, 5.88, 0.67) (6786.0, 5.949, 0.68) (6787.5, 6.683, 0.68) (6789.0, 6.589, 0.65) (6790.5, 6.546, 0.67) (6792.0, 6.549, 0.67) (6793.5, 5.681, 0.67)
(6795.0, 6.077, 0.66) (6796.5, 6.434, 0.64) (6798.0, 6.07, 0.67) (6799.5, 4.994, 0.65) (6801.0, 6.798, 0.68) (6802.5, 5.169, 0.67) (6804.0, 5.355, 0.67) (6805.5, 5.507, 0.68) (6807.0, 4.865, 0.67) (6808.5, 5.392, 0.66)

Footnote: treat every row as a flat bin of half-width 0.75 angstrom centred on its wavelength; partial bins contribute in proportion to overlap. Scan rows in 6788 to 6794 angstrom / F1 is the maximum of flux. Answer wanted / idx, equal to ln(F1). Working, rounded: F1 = 6.589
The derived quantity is 1.89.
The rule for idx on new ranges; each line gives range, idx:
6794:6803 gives 1.92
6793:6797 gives 1.86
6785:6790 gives 1.90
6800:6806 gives 1.92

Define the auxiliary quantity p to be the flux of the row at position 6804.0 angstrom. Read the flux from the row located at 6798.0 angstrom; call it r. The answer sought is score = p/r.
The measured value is 0.88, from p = 5.355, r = 6.07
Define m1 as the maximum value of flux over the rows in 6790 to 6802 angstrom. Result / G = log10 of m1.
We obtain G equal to 0.832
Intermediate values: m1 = 6.798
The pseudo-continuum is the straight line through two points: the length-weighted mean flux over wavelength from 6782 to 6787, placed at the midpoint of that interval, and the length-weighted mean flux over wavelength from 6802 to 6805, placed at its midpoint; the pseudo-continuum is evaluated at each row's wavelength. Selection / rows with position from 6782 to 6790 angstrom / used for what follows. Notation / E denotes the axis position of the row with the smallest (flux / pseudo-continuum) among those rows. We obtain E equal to 6784.5 angstrom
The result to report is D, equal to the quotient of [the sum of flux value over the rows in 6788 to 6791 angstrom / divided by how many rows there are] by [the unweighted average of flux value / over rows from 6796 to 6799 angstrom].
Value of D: 1.05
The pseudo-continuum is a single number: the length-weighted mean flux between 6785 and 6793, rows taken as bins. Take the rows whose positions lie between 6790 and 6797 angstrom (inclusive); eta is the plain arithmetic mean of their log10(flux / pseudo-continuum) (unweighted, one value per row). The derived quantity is -0.012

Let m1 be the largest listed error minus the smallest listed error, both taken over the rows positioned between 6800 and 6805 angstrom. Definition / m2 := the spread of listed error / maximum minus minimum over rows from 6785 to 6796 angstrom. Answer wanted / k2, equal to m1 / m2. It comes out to 0.3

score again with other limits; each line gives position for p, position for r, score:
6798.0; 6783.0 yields 0.91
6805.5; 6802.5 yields 1.07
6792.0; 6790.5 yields 1.00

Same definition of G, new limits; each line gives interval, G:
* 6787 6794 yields 0.825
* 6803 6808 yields 0.741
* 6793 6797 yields 0.808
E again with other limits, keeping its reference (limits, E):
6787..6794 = 6793.5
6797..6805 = 6799.5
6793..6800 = 6799.5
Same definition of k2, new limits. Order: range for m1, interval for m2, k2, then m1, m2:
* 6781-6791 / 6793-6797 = 1.0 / 0.030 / 0.030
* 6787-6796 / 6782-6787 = 3.0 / 0.030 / 0.010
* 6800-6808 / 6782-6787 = 1.0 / 0.010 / 0.010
